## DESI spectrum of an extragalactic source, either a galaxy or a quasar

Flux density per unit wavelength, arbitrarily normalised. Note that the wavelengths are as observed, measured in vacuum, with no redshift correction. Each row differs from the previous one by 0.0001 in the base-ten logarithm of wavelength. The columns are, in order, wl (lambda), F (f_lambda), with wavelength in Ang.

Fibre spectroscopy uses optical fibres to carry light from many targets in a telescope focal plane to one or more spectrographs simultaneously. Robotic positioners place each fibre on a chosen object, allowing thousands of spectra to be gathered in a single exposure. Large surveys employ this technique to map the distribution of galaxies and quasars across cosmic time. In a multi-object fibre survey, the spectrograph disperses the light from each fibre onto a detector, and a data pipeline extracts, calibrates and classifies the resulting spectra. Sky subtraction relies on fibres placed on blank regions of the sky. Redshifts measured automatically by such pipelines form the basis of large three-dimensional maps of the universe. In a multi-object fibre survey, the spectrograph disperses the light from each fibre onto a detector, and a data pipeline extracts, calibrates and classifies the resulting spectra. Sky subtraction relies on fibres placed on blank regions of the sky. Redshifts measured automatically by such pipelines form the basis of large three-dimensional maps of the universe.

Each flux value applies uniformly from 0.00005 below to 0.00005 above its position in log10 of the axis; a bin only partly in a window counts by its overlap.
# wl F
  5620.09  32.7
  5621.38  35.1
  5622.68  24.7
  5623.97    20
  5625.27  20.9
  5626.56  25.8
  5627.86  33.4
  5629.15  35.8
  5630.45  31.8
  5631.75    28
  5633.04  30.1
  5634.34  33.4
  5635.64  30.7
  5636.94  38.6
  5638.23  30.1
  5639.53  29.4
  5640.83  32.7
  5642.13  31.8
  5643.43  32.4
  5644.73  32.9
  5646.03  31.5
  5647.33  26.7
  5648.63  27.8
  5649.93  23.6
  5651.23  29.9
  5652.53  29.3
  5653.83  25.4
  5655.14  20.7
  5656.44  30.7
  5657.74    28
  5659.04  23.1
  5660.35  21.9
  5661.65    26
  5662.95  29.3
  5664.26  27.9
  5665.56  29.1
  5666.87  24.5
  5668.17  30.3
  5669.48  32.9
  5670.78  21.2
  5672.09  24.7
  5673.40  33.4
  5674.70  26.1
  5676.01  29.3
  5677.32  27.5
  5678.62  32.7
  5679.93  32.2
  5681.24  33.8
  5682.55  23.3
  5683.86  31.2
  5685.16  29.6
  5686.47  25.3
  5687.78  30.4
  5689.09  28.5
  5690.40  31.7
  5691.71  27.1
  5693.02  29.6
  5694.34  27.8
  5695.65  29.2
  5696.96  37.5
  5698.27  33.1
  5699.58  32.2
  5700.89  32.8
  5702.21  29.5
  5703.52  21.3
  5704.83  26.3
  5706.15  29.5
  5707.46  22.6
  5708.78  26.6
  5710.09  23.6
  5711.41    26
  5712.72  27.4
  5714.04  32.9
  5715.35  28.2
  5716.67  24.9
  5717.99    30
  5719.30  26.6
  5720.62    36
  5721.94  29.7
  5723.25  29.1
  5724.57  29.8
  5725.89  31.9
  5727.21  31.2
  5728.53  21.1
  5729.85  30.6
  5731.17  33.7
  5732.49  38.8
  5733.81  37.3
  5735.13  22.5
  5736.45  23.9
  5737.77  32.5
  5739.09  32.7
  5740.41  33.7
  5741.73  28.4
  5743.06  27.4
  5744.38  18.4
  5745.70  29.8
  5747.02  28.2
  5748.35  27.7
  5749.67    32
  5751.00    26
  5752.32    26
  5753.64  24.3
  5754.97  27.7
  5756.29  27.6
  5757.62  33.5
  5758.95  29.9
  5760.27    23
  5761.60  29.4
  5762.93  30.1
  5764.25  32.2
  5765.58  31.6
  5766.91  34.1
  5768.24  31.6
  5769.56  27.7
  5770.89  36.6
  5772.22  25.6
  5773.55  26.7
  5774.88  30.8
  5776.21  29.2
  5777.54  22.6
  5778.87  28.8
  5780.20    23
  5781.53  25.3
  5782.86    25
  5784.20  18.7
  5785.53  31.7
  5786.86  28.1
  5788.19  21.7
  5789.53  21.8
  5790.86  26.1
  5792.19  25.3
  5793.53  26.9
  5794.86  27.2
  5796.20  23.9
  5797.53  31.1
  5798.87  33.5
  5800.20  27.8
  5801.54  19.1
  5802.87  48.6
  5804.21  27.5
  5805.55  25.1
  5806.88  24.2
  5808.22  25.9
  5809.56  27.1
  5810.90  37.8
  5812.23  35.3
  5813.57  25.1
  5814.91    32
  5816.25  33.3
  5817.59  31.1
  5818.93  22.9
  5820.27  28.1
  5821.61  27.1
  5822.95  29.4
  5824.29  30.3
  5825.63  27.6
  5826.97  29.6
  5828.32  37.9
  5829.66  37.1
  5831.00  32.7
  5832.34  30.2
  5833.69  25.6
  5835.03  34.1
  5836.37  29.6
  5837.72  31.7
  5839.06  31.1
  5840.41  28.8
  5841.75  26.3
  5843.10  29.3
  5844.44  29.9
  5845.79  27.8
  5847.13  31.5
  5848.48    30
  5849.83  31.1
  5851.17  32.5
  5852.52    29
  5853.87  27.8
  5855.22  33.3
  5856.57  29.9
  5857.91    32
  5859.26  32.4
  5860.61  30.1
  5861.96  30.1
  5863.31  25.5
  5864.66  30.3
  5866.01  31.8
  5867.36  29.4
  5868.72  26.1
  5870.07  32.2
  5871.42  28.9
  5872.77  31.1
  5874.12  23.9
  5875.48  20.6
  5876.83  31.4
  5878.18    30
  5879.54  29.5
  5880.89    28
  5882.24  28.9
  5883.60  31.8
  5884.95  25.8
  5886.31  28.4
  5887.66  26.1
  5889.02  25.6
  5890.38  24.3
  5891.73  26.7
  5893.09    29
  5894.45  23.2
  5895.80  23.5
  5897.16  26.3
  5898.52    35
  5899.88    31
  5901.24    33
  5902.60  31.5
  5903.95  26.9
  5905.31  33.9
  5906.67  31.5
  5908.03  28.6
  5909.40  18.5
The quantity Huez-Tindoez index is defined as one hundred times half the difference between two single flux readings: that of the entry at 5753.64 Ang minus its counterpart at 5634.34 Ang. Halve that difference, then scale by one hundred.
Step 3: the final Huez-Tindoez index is -455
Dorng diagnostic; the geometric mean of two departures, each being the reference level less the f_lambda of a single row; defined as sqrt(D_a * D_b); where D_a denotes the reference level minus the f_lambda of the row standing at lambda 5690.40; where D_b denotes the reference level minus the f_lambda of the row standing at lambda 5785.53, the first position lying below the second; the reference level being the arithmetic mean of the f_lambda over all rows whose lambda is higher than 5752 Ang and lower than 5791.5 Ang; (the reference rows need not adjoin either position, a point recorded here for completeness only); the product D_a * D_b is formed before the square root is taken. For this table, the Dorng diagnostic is 4.0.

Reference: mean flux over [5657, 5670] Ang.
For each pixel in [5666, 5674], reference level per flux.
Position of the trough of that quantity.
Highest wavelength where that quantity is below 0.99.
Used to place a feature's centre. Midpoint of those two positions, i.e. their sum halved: 5673.4 Ang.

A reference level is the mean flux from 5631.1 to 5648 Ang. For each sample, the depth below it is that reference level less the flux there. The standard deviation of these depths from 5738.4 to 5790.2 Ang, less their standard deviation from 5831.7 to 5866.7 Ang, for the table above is 2.0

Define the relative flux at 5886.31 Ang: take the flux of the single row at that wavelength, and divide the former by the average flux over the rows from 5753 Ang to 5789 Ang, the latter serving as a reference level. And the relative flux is 1.01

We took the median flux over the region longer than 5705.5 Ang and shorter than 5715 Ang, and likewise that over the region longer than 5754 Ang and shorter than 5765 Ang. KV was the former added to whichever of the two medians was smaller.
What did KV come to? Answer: 53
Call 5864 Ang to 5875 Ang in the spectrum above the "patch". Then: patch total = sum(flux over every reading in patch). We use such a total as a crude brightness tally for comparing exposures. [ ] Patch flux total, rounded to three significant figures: 234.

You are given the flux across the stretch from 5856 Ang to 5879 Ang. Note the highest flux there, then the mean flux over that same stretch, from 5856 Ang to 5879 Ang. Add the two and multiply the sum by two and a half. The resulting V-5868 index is 154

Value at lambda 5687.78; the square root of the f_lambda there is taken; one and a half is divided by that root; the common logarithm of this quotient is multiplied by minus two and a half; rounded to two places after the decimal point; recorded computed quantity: 1.41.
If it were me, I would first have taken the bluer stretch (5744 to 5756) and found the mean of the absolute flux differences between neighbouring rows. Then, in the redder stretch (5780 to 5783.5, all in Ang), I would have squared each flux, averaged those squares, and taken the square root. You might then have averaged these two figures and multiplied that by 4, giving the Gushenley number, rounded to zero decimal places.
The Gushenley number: 56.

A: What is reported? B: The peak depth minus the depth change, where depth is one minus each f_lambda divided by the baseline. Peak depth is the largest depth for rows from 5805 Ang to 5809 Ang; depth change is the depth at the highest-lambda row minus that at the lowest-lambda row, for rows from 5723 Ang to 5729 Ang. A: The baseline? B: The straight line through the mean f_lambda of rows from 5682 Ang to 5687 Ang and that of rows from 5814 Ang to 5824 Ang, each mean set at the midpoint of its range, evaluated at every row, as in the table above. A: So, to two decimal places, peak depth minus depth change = -0.12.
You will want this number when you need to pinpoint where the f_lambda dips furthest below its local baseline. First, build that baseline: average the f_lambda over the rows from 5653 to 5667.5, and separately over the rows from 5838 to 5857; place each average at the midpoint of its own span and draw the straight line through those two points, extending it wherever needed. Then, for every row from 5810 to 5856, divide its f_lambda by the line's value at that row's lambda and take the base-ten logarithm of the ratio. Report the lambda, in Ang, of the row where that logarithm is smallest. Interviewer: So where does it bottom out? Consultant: 5818.93 Ang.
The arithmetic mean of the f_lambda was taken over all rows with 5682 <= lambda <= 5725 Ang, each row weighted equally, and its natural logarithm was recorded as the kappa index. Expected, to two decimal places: 3.36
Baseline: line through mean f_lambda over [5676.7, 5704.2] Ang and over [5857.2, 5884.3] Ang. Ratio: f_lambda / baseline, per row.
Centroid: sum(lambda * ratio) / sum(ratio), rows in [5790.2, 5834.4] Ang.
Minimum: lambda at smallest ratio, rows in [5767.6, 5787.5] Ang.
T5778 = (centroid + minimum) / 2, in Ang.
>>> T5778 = 5798.5 Ang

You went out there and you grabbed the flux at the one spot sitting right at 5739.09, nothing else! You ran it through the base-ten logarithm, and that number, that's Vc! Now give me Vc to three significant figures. 1.51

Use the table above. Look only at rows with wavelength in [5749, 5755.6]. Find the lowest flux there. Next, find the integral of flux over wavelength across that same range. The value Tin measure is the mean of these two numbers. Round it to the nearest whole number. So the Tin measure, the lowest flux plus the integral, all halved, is 102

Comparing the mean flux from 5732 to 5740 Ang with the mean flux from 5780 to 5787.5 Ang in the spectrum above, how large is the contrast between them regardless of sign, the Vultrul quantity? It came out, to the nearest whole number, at 6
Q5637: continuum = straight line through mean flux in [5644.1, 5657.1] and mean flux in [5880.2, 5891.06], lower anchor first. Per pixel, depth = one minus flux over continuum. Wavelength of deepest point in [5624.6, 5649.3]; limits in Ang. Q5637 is 5625.27 Ang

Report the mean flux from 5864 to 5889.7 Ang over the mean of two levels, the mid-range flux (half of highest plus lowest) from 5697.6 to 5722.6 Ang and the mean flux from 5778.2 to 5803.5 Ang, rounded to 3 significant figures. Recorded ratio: 1.02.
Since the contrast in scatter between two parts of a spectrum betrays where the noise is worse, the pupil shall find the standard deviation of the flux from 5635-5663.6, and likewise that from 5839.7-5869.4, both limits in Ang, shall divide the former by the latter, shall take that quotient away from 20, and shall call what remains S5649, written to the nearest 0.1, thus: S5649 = 18.0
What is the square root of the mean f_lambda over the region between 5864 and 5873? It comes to 5.47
